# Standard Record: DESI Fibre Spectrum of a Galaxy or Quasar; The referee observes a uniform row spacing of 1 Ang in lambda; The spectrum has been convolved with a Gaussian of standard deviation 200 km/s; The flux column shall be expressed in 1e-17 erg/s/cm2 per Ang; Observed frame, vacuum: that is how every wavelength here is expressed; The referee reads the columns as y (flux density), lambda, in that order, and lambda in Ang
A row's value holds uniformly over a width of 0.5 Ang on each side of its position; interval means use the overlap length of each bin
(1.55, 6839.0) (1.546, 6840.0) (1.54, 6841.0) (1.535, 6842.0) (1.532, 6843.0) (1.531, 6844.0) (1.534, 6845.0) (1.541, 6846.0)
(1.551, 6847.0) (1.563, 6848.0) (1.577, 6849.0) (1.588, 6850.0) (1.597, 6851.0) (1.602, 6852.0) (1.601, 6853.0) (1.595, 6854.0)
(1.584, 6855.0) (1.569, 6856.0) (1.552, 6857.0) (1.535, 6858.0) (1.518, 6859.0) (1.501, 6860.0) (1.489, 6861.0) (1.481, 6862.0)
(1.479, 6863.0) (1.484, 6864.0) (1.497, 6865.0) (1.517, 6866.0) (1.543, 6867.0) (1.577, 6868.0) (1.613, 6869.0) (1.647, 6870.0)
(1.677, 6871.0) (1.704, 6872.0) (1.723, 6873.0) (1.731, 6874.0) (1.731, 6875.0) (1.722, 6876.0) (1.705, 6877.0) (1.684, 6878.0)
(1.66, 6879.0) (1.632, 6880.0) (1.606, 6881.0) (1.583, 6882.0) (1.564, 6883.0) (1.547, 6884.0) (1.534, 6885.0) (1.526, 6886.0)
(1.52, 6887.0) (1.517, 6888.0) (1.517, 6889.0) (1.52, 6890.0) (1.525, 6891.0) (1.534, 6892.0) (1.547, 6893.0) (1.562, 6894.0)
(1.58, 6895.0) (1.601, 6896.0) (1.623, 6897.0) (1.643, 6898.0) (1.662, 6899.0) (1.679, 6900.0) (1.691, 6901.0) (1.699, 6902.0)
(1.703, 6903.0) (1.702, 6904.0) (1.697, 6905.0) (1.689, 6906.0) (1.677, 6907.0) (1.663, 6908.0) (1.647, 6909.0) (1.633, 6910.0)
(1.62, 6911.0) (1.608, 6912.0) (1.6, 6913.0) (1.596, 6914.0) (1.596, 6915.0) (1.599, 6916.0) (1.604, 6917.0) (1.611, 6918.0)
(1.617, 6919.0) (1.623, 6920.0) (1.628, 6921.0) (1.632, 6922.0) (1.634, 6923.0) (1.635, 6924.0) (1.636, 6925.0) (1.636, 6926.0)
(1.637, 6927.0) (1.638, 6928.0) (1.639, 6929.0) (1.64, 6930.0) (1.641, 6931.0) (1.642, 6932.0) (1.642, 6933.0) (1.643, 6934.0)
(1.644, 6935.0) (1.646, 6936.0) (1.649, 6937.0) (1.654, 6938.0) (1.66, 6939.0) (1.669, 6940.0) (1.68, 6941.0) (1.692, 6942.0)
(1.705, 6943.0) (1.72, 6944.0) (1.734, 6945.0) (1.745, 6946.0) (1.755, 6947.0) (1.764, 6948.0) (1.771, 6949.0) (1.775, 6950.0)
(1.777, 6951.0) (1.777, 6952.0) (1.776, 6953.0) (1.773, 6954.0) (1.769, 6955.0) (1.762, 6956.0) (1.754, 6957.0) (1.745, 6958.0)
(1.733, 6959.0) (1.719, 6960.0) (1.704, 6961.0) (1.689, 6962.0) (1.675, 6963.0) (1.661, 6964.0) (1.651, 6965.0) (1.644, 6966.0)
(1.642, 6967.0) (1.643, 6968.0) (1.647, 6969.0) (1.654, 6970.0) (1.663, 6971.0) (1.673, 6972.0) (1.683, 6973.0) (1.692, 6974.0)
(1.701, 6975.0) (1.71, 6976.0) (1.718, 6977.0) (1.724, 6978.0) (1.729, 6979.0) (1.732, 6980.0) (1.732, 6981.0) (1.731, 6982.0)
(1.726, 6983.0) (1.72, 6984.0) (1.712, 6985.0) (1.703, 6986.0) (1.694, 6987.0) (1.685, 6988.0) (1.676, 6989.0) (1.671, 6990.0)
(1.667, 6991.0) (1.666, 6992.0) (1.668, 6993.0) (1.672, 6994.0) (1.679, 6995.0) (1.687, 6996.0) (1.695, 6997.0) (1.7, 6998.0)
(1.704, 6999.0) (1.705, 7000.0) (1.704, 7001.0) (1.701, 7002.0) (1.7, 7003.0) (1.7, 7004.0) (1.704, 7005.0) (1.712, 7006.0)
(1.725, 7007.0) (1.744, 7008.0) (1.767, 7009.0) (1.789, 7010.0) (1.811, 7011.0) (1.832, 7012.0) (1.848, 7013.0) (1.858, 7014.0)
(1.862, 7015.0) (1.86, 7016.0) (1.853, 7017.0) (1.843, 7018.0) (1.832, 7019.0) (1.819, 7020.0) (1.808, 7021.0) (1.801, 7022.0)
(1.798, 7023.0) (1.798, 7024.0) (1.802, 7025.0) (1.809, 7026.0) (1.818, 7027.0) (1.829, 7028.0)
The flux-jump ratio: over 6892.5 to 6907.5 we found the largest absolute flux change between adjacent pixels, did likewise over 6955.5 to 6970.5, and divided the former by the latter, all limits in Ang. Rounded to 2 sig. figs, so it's 1.5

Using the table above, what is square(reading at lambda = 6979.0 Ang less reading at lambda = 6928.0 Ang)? 0.0083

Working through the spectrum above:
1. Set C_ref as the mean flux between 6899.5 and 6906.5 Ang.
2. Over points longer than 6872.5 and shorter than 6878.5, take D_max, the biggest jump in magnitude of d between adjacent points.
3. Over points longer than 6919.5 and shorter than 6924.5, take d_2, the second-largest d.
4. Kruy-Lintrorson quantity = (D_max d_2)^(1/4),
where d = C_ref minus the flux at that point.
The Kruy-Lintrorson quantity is 0.19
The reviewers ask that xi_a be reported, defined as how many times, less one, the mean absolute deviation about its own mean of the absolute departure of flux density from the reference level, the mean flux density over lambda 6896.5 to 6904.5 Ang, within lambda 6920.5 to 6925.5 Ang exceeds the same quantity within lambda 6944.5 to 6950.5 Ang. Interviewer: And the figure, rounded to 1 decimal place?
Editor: -0.8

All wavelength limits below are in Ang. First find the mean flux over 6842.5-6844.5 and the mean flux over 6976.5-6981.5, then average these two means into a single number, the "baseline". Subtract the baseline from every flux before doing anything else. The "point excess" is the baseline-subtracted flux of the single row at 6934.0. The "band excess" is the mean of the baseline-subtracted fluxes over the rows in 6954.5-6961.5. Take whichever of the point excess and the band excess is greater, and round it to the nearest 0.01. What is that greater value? 0.11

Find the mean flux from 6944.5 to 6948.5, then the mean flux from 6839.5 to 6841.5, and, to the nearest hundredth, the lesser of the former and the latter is 1.54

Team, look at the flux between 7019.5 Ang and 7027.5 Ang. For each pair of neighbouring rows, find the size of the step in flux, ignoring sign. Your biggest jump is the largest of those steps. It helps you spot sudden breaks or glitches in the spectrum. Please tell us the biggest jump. 0.0110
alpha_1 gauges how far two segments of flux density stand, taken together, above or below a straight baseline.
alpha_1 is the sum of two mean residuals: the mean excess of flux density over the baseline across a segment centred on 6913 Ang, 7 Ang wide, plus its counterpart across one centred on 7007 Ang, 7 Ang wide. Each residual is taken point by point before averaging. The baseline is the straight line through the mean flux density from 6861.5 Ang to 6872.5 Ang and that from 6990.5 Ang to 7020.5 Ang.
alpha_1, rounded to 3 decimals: -0.037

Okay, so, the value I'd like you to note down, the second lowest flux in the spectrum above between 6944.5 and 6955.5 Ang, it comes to 1.745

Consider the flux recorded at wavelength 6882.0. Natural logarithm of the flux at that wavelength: 0.46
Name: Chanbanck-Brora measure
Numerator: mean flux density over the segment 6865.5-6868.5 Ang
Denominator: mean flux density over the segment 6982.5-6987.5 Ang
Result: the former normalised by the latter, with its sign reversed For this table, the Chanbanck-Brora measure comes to -0.90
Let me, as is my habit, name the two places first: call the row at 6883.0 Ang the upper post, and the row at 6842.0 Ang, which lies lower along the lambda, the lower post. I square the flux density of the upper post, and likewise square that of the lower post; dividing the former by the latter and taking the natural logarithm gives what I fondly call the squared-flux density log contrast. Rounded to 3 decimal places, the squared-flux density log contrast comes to 0.037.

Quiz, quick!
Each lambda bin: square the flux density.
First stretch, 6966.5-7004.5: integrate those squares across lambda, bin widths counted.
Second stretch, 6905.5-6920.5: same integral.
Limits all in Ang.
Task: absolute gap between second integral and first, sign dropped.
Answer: 69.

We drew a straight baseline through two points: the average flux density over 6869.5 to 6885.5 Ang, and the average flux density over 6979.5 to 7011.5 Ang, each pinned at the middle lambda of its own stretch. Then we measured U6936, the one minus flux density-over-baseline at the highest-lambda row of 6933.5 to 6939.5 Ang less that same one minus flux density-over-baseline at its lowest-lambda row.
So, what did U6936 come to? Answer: -0.01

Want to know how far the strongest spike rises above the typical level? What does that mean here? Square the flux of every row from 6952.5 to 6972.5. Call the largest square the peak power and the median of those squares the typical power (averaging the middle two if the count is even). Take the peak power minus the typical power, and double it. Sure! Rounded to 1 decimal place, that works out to 0.7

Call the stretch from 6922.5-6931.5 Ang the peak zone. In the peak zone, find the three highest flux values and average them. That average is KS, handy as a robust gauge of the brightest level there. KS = 1.64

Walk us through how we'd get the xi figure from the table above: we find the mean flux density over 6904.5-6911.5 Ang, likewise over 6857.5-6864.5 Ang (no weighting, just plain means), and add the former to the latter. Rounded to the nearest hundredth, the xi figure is 3.16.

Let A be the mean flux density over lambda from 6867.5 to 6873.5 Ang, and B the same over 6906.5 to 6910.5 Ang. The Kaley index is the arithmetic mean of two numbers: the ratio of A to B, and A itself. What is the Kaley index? 1.33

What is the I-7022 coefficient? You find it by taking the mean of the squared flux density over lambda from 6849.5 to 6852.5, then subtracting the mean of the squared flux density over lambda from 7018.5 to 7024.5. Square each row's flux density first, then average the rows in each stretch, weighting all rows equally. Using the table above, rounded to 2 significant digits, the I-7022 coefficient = -0.73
